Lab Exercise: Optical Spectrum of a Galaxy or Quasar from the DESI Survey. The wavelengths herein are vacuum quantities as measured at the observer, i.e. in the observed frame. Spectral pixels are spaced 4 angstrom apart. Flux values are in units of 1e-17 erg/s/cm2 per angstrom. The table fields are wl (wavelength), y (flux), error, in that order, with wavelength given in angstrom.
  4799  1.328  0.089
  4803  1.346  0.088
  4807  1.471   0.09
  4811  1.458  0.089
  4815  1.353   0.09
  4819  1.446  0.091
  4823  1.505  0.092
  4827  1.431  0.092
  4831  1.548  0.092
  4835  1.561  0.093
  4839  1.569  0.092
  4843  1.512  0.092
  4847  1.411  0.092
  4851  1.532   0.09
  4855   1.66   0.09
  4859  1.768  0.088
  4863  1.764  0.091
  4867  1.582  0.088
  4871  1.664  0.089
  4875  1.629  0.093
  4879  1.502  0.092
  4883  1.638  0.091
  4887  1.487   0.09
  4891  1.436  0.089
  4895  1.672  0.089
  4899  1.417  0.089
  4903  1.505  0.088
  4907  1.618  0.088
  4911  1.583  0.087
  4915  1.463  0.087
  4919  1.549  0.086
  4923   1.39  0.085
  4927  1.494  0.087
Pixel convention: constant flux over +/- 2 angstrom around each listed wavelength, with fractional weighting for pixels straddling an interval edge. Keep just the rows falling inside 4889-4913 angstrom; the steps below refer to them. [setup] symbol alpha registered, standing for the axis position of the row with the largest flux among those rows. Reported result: 4895 angstrom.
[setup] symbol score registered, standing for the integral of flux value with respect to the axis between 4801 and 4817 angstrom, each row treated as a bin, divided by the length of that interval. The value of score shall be 1.41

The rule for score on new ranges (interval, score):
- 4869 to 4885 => 1.61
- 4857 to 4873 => 1.69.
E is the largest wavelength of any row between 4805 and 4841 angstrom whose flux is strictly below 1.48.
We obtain 4827 angstrom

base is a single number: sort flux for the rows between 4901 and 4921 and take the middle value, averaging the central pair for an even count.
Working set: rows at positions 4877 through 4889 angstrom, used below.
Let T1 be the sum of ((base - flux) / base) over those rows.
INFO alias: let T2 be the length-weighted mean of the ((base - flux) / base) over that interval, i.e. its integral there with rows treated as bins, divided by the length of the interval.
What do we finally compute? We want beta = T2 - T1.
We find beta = -0.009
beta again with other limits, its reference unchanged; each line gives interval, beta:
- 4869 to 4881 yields 0.064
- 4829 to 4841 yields 0.013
